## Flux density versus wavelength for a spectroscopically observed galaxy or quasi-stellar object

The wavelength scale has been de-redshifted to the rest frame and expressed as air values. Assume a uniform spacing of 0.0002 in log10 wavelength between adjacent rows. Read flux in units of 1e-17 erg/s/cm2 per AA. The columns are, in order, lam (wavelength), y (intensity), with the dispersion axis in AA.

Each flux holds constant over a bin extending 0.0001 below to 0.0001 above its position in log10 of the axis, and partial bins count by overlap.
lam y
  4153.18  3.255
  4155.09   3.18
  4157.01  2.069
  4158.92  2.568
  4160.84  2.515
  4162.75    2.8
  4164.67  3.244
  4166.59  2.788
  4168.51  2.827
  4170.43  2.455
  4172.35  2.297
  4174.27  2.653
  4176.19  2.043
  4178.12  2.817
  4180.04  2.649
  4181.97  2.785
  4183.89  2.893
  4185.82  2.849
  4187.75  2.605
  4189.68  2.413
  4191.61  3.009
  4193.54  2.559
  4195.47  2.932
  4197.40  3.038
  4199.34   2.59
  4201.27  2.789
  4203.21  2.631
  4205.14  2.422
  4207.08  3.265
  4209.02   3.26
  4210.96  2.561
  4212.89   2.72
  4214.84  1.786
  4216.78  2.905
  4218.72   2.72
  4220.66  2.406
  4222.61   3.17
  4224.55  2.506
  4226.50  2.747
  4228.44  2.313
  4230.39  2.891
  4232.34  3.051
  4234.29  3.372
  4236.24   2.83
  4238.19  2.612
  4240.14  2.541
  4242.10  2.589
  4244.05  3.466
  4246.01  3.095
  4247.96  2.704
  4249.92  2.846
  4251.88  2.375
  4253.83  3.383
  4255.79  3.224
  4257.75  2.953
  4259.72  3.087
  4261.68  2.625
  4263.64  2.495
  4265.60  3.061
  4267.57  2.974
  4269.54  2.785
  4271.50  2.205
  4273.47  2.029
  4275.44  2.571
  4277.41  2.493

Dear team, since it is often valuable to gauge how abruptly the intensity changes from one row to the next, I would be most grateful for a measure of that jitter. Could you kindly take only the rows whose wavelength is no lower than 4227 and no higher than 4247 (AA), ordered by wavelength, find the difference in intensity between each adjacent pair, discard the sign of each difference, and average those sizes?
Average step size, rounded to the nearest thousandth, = 0.354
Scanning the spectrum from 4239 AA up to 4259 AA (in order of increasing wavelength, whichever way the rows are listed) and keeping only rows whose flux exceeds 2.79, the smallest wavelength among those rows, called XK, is 4244.05 AA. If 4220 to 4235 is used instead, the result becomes 4222.61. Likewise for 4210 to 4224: 4216.78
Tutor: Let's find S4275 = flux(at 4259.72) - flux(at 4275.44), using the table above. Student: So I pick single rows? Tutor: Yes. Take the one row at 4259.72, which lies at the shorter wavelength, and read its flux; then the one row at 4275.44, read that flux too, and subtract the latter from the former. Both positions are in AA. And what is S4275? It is 0.5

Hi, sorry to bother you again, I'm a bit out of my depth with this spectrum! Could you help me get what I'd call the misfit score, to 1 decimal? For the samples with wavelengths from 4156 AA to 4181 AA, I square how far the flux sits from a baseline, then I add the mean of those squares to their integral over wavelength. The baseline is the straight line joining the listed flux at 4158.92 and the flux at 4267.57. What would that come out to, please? 2.6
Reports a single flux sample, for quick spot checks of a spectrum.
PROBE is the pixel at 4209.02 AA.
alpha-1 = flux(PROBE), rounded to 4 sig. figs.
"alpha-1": 3.260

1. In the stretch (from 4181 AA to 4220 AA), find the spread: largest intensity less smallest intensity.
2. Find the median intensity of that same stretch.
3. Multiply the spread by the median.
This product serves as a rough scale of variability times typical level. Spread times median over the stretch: 4.1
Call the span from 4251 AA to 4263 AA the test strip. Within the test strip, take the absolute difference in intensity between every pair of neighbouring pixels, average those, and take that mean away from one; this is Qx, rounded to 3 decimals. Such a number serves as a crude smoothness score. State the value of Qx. 0.593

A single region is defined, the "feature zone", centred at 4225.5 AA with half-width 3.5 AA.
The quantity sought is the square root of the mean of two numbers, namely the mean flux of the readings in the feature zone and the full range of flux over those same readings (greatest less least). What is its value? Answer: 1.33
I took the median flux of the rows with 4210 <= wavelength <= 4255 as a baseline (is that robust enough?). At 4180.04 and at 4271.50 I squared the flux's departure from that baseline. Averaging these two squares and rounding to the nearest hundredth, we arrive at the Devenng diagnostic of 0.14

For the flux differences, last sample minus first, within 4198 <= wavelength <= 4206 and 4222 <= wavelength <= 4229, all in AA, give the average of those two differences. -0.51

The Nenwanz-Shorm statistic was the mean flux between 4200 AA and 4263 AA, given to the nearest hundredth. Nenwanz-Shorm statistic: 2.81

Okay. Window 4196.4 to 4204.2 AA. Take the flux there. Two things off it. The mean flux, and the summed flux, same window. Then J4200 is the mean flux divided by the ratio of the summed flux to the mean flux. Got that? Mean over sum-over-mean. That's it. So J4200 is 0.691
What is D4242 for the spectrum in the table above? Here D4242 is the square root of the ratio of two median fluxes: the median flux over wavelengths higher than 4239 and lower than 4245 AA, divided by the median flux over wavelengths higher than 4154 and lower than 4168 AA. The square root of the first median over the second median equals 0.96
